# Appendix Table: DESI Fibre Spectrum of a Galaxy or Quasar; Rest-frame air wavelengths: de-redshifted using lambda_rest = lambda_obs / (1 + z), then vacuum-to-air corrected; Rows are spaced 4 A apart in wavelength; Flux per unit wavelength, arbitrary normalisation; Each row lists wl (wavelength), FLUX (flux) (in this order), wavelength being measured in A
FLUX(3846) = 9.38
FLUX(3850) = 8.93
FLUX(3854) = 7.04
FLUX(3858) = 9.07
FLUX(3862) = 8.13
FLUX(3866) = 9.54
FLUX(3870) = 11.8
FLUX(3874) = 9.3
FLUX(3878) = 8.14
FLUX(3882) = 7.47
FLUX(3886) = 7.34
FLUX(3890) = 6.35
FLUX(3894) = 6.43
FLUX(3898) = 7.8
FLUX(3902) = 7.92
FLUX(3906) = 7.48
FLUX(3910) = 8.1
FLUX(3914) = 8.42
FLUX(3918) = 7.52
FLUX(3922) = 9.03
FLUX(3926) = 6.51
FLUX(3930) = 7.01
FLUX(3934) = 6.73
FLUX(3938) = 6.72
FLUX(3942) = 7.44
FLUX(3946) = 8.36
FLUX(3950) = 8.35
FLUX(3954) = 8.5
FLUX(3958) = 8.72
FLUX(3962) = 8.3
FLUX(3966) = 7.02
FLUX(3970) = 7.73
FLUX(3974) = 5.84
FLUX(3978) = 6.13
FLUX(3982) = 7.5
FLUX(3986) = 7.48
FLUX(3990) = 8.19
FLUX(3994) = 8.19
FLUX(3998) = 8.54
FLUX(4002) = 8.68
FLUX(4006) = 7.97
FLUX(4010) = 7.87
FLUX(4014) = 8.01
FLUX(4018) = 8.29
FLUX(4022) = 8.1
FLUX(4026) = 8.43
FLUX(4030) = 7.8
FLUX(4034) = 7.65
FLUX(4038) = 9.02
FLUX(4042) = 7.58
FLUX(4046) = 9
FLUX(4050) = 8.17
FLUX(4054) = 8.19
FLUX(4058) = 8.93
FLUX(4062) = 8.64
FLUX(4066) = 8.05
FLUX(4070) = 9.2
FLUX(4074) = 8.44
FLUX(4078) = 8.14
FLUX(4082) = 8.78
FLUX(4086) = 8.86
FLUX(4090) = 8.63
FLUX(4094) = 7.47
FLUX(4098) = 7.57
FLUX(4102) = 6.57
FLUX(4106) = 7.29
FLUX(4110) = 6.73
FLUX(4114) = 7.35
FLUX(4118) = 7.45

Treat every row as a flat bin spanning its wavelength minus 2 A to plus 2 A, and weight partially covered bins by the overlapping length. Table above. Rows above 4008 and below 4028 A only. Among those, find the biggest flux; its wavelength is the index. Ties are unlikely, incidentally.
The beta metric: 4026 A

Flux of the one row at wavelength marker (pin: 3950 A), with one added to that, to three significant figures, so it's 9.35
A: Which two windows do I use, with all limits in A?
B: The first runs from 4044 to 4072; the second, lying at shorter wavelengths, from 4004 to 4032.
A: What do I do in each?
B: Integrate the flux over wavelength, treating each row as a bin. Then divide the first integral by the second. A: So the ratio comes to 1.07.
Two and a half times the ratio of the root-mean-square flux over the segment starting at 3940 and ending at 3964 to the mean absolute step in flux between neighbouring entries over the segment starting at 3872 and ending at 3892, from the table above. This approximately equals 28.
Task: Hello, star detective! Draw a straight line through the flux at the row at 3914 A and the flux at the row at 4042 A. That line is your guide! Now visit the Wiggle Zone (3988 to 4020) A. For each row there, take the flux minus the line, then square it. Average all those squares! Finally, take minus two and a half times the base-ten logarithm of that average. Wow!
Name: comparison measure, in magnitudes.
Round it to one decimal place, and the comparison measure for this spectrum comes 1.7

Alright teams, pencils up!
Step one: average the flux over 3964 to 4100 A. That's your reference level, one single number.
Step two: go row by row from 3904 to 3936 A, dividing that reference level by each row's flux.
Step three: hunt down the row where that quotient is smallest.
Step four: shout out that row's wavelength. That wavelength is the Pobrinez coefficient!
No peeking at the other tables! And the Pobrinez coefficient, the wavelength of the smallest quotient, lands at 3922 A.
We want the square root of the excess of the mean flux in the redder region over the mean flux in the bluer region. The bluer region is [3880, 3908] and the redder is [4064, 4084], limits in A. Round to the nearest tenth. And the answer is 1.1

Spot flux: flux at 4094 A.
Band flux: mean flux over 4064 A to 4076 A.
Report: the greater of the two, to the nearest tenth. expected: 8.6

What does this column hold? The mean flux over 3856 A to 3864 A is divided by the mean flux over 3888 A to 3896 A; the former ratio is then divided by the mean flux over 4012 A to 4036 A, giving 0.167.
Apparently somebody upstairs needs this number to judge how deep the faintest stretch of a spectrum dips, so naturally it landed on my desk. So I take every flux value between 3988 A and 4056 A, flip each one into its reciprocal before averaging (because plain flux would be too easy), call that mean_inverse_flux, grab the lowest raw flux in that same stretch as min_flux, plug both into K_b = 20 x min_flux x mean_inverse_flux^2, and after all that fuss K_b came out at 2.26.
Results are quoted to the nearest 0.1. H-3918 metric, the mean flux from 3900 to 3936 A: 7.6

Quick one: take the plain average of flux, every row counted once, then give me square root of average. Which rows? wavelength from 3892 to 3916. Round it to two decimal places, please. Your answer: 2.77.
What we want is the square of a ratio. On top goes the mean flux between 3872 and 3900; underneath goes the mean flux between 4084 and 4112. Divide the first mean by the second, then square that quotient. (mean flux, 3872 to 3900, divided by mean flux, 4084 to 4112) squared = 0.99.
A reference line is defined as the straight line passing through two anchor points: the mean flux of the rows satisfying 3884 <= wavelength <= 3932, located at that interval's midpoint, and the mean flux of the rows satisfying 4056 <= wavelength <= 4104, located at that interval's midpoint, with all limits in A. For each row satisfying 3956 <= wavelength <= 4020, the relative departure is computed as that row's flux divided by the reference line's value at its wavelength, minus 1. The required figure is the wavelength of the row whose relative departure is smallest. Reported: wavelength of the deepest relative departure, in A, 3974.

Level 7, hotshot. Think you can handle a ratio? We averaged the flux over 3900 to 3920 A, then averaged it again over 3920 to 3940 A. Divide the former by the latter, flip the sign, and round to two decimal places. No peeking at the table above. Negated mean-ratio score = -1.10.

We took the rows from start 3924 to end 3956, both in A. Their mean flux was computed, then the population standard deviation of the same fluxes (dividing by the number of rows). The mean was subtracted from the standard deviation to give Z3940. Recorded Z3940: -6.67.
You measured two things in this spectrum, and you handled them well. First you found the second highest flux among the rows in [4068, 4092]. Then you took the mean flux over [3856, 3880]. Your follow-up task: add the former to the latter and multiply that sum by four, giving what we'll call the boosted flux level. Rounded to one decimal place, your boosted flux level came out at 72.8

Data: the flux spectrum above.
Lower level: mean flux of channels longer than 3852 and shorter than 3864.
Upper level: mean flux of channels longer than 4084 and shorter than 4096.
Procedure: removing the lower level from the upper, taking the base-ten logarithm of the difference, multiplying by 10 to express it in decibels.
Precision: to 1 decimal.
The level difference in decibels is -6.2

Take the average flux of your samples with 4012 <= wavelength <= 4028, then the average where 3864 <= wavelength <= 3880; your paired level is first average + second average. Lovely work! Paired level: 17.9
